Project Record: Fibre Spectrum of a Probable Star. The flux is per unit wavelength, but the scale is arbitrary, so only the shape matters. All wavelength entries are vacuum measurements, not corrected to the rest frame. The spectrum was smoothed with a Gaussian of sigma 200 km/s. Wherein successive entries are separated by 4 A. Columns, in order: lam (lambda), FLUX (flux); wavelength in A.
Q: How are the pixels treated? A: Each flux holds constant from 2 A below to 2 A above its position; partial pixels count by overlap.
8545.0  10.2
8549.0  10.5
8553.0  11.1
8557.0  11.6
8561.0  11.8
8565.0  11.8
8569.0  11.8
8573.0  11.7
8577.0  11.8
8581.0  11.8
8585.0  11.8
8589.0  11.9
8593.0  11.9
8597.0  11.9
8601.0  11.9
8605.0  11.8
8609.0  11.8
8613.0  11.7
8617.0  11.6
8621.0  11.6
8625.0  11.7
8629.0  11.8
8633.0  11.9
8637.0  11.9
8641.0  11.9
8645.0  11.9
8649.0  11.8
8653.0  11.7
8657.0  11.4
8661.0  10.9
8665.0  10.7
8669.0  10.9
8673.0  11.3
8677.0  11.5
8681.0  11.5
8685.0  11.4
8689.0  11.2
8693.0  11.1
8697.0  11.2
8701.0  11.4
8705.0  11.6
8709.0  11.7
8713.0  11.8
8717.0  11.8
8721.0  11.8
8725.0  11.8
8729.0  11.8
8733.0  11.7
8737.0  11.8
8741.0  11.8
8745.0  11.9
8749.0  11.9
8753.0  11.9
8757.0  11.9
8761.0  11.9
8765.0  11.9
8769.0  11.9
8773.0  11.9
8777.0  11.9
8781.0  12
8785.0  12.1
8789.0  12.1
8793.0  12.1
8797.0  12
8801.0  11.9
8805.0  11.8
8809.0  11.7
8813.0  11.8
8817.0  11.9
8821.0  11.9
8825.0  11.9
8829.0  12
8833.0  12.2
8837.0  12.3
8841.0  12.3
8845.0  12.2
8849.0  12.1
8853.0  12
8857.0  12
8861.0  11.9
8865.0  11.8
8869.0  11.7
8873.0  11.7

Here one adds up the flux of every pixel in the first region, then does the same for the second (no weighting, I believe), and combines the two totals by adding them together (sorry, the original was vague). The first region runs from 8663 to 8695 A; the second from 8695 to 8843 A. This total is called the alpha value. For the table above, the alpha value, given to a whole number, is 529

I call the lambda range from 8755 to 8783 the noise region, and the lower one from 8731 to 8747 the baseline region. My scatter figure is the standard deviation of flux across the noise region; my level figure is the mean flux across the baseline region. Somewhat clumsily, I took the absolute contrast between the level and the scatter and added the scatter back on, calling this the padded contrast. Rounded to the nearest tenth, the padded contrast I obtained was 11.8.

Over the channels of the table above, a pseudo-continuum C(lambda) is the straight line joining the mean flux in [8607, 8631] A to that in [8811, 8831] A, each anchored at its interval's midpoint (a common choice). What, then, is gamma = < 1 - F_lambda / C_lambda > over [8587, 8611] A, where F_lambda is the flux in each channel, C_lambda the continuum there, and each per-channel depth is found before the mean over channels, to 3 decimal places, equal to -0.016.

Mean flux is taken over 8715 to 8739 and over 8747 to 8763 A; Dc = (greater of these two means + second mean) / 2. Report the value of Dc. 11.9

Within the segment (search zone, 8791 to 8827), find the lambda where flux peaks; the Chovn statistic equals 8793.0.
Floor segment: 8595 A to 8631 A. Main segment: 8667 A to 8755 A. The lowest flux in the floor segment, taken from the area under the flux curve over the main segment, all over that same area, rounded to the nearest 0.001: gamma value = 0.989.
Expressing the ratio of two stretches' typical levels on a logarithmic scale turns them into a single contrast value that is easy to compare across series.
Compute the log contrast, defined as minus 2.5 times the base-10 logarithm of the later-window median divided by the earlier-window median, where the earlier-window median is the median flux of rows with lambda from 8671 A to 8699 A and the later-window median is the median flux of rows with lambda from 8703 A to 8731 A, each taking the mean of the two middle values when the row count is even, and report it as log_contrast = -0.047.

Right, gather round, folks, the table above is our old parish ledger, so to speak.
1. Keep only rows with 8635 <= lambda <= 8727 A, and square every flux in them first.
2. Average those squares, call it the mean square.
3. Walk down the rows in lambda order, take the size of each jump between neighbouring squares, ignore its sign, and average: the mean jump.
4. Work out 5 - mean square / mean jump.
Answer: -37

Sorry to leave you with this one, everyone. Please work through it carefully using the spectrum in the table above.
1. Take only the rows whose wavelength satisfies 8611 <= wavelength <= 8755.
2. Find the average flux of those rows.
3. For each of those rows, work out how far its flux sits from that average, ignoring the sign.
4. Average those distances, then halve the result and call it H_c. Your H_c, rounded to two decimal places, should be 0.13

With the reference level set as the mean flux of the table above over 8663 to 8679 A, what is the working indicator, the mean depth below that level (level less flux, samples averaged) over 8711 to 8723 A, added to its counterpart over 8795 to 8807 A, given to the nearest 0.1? -1.5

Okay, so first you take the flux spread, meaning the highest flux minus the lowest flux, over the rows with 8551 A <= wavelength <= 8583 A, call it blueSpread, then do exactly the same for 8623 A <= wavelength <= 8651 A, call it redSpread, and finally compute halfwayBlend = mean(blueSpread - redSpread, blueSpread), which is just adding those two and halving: 0.60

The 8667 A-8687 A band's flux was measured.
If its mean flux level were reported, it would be 11.3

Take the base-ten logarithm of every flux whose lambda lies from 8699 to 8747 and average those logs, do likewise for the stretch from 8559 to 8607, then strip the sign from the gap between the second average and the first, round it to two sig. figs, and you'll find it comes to 0.0031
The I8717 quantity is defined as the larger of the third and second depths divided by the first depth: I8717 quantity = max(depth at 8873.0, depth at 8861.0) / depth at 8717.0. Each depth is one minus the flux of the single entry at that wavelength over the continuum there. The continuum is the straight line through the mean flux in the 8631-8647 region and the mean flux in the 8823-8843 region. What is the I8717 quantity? 2.5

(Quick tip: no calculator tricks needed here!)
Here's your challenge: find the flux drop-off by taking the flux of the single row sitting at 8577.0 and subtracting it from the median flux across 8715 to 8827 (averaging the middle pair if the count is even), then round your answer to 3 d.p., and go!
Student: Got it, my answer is 0.100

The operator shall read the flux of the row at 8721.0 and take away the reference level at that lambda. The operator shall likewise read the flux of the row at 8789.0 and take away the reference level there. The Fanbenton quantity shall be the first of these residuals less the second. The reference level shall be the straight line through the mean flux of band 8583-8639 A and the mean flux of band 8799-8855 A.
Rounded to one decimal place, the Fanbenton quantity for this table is -0.2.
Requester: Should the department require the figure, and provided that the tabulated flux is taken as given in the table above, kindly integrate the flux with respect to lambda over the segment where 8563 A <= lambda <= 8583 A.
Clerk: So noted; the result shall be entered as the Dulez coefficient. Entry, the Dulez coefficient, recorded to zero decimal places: 236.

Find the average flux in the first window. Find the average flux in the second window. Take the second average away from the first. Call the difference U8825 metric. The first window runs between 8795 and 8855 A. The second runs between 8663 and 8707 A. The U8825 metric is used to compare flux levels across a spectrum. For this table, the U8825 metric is 0.75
